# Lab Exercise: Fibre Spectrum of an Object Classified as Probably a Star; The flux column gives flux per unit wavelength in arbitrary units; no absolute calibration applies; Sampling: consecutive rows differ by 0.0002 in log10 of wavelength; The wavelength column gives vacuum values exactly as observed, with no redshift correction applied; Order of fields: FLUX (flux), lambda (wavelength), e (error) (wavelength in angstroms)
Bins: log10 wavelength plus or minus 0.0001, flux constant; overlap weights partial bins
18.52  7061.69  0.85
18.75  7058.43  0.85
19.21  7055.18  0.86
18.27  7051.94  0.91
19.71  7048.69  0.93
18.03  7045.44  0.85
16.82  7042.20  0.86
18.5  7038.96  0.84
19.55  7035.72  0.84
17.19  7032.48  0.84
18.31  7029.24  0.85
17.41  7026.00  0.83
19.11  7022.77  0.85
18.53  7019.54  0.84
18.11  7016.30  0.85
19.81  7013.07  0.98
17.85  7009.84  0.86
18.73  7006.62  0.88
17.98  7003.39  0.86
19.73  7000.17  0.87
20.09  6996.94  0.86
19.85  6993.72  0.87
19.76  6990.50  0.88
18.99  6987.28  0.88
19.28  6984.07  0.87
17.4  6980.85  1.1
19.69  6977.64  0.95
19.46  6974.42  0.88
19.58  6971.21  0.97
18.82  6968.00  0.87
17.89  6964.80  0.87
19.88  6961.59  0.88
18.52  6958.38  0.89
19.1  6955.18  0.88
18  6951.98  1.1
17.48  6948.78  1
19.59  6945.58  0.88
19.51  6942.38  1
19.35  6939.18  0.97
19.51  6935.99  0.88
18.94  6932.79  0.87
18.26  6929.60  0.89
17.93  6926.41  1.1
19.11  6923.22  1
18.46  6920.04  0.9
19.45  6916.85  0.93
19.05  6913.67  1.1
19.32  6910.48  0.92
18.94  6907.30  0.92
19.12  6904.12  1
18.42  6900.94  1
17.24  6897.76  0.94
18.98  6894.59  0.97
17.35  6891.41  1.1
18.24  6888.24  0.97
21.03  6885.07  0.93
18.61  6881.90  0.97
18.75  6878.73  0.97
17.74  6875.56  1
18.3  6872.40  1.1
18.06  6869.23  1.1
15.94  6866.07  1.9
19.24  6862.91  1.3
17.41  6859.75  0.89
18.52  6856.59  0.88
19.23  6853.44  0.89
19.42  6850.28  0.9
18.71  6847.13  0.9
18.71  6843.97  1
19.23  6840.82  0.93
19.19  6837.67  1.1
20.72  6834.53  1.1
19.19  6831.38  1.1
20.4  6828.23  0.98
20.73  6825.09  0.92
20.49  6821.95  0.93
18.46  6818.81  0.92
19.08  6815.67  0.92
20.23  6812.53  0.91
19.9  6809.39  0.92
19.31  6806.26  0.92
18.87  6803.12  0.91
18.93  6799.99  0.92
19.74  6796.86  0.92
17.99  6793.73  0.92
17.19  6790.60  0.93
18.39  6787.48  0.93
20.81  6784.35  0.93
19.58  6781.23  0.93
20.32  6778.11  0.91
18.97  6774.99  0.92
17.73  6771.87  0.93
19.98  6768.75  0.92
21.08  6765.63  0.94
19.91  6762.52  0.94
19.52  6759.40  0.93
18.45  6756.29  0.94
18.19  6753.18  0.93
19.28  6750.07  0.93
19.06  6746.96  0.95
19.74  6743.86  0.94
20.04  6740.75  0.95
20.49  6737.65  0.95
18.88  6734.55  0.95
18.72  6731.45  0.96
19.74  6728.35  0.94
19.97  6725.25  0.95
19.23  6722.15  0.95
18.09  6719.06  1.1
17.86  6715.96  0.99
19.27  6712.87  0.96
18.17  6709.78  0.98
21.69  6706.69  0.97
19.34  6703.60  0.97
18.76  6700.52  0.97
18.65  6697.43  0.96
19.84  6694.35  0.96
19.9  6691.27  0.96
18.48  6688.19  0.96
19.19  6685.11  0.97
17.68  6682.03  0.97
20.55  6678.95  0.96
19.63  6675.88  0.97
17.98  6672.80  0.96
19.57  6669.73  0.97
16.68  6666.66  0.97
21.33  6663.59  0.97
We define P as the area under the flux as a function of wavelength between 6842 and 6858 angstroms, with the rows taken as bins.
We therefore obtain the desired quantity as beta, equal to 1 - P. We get -302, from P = 303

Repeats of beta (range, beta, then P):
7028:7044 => -288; 289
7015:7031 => -292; 293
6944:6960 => -296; 297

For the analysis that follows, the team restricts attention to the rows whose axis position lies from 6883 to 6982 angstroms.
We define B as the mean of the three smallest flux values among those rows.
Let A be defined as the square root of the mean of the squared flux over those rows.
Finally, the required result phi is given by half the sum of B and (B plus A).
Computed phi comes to 26.8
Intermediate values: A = 18.8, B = 17.3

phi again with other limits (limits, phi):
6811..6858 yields 28.3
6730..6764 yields 28.1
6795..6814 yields 28.8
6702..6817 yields 27.3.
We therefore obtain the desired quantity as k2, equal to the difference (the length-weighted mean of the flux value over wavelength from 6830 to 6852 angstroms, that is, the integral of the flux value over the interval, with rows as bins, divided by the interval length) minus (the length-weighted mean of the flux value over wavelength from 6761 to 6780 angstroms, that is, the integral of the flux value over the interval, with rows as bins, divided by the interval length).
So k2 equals -0.36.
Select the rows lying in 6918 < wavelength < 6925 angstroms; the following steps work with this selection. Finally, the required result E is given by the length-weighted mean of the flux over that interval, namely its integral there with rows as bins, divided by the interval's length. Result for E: 18.8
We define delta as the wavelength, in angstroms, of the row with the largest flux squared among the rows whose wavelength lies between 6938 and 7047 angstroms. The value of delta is 6996.94 angstroms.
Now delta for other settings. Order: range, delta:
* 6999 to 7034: 7013.07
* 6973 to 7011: 6996.94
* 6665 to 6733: 6706.69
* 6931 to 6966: 6961.59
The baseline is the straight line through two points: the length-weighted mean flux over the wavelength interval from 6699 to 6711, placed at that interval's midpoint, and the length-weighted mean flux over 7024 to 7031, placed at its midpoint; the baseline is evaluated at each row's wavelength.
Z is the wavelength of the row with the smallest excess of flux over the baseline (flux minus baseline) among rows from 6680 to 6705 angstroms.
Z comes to 6682.03 angstroms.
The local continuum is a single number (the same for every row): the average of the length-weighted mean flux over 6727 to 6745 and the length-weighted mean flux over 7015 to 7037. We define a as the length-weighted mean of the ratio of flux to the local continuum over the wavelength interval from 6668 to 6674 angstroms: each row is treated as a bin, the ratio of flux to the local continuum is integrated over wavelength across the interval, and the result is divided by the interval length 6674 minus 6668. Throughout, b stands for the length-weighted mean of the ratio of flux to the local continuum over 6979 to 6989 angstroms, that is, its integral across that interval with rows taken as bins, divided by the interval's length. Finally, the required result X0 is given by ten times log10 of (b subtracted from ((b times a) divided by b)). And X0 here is -21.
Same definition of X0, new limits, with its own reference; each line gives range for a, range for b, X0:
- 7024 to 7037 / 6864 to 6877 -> -16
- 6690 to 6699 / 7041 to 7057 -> -13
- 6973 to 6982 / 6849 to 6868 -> -15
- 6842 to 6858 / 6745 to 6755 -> -26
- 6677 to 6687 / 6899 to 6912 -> -19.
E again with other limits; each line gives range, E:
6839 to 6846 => 18.9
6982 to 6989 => 19.0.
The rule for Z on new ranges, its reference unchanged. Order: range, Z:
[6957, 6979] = 6964.80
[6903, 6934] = 6926.41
